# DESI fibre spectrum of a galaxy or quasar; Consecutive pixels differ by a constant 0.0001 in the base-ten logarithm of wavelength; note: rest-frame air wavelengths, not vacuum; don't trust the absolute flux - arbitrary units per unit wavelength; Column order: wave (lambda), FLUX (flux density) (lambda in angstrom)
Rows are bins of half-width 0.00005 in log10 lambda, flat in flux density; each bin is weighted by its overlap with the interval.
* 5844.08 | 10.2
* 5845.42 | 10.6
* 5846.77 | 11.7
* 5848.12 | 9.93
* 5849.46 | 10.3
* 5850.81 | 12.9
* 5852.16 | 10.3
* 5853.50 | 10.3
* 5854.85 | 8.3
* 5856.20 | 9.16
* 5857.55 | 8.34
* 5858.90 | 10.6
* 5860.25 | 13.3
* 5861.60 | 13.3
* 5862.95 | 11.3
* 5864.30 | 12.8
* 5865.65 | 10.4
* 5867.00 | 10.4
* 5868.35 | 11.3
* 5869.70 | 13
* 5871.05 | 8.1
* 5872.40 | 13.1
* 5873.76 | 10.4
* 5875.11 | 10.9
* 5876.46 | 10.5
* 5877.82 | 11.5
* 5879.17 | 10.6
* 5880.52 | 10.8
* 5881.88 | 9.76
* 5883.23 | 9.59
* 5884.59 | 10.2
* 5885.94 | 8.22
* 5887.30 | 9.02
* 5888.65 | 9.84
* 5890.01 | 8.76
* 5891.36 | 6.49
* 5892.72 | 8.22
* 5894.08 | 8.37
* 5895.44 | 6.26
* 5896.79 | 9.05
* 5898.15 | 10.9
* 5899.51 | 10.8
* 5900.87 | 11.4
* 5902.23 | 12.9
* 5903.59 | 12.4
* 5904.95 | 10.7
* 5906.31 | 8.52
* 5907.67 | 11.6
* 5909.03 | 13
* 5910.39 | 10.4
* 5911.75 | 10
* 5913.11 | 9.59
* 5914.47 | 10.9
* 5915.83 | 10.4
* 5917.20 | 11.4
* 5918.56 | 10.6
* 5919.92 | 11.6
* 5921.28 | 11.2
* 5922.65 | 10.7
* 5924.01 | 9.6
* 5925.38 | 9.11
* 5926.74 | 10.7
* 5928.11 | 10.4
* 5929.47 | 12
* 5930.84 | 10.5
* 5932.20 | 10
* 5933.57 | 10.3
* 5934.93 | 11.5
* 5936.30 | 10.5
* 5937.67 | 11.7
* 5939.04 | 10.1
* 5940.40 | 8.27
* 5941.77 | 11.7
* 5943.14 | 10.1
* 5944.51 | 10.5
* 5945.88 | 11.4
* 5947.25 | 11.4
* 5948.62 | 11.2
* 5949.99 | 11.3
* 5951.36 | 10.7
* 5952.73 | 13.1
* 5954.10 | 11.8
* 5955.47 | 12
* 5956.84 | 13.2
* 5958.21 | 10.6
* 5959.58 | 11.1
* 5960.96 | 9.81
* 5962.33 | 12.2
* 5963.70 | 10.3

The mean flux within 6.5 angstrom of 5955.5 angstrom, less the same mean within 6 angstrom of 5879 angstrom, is 1.0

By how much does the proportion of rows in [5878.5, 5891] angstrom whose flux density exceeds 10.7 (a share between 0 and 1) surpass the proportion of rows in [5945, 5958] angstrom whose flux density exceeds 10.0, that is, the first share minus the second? -0.89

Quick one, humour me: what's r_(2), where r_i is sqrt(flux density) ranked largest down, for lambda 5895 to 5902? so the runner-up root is 3.30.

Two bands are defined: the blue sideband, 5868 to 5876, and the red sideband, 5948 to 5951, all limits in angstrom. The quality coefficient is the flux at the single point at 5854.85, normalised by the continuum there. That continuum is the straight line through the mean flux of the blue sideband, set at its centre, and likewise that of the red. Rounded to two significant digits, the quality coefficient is 0.75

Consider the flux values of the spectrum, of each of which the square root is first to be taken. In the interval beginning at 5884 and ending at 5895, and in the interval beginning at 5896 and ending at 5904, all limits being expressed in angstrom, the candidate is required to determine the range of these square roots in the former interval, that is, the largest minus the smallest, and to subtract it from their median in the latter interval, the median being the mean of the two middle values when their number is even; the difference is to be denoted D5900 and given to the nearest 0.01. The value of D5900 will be 2.69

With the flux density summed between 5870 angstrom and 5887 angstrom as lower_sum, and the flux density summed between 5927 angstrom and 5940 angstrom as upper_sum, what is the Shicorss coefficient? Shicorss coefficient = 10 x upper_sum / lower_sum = 7.8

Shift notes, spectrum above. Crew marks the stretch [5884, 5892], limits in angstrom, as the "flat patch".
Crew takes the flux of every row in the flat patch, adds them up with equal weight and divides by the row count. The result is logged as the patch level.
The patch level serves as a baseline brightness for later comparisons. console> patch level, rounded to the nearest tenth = 8.8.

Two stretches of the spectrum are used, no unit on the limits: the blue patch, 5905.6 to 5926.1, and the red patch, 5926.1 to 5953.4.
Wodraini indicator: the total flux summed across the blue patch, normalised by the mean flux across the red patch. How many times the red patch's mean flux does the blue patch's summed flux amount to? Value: 15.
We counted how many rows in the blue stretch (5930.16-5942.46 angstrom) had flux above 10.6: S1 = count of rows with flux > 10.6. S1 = 3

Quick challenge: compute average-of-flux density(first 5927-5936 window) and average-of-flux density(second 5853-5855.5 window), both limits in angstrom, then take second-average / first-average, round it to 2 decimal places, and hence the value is 0.86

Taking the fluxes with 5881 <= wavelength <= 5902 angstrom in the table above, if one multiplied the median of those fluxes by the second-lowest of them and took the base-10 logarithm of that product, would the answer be 1.77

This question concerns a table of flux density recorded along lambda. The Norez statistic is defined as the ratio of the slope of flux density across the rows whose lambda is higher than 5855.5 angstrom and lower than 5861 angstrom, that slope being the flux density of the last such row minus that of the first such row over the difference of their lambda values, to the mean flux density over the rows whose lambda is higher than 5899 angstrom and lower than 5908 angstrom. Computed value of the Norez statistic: 0.091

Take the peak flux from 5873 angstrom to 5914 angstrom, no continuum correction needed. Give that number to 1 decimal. 13.0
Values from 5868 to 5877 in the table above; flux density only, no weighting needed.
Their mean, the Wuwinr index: 11.0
